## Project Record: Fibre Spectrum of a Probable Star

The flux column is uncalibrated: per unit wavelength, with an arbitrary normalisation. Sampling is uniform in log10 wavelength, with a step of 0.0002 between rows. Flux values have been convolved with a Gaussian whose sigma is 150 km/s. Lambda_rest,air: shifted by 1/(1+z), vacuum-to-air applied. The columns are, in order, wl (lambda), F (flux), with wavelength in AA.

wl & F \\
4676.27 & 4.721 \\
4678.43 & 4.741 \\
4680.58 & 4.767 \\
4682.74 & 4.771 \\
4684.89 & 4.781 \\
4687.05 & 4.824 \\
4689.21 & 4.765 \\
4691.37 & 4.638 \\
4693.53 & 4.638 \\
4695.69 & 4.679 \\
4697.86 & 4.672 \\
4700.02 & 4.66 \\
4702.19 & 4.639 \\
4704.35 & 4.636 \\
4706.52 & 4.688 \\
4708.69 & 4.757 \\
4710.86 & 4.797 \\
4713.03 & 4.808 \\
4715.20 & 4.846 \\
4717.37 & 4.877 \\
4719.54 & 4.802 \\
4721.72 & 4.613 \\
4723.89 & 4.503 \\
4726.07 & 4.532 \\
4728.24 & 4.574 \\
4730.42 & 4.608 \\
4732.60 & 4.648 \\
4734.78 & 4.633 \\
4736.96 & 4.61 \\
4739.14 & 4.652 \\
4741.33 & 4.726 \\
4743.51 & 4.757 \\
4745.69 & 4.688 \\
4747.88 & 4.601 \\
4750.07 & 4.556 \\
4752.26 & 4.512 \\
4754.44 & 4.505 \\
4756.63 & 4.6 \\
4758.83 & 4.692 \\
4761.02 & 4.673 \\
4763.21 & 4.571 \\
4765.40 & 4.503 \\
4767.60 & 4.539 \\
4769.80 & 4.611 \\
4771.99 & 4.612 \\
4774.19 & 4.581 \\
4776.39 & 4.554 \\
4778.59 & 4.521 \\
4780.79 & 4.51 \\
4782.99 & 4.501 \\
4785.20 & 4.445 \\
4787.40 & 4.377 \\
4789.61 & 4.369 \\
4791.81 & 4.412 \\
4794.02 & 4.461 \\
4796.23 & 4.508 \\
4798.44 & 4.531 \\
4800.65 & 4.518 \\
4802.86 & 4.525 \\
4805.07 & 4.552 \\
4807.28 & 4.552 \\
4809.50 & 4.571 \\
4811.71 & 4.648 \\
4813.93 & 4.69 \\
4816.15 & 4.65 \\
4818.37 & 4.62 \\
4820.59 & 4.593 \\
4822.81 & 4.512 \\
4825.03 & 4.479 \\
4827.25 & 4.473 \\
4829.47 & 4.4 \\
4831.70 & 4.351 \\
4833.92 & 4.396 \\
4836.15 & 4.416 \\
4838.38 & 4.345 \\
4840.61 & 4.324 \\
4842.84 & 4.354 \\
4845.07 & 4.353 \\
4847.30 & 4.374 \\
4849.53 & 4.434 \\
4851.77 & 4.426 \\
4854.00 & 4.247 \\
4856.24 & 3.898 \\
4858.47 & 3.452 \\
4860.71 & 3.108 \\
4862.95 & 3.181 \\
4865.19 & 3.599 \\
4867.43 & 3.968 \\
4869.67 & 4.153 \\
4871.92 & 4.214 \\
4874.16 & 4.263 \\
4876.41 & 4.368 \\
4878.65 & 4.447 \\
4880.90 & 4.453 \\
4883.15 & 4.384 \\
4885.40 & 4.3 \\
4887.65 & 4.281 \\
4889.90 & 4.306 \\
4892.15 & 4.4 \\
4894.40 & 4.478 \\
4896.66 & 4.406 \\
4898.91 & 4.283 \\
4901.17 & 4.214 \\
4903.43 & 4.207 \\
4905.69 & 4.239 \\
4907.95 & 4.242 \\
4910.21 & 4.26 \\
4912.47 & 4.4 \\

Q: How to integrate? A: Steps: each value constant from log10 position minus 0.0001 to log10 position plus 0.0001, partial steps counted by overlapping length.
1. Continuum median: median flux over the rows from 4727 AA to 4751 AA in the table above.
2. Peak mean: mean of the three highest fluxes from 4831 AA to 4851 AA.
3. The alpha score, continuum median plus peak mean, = 9.05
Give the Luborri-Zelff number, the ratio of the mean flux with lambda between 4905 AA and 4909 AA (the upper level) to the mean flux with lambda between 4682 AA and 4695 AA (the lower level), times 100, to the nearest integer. 90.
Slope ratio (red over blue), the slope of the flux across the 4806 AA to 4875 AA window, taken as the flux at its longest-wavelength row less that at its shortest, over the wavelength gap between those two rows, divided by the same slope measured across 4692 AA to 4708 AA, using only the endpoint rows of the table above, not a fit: -1.1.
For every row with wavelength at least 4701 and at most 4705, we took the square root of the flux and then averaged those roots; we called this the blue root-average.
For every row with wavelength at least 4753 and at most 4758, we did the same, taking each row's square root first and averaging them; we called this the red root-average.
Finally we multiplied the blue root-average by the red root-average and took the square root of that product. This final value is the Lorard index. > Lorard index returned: 2.14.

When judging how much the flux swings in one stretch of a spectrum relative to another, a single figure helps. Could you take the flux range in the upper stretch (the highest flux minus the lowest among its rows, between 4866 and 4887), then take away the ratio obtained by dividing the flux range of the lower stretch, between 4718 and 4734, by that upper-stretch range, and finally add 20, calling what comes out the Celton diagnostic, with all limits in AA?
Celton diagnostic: 19.9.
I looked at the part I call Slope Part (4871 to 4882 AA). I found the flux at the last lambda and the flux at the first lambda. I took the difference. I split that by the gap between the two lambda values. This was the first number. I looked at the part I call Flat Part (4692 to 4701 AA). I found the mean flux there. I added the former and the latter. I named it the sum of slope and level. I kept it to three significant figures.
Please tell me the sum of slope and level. 4.69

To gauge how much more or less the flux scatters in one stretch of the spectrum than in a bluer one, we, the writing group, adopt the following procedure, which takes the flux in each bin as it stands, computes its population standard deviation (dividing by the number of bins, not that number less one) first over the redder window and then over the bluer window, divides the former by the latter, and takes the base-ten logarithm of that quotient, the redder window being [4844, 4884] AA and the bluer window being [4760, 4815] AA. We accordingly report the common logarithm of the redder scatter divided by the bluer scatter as 0.73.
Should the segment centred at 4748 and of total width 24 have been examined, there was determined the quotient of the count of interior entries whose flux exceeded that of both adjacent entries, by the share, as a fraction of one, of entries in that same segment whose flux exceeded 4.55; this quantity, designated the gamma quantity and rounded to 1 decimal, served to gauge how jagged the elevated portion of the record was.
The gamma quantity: 1.2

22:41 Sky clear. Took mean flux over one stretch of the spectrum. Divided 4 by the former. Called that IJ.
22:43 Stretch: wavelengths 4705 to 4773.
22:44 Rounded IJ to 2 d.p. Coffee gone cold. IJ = 0.86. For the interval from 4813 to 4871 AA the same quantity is 0.95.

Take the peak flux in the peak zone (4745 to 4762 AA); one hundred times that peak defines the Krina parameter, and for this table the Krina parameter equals 469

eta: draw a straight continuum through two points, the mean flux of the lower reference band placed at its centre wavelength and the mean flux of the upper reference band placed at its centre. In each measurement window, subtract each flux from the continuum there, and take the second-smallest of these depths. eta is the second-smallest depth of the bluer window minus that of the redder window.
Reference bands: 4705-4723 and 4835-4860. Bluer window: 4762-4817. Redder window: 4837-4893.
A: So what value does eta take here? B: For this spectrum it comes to 0.06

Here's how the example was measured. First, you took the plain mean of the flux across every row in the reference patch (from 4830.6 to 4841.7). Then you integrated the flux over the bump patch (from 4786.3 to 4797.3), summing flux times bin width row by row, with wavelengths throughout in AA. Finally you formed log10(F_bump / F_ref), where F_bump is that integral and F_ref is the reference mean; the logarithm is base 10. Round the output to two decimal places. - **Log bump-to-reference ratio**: 1.05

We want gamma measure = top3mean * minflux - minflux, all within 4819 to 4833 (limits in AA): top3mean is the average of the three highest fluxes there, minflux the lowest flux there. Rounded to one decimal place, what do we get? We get 15.4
